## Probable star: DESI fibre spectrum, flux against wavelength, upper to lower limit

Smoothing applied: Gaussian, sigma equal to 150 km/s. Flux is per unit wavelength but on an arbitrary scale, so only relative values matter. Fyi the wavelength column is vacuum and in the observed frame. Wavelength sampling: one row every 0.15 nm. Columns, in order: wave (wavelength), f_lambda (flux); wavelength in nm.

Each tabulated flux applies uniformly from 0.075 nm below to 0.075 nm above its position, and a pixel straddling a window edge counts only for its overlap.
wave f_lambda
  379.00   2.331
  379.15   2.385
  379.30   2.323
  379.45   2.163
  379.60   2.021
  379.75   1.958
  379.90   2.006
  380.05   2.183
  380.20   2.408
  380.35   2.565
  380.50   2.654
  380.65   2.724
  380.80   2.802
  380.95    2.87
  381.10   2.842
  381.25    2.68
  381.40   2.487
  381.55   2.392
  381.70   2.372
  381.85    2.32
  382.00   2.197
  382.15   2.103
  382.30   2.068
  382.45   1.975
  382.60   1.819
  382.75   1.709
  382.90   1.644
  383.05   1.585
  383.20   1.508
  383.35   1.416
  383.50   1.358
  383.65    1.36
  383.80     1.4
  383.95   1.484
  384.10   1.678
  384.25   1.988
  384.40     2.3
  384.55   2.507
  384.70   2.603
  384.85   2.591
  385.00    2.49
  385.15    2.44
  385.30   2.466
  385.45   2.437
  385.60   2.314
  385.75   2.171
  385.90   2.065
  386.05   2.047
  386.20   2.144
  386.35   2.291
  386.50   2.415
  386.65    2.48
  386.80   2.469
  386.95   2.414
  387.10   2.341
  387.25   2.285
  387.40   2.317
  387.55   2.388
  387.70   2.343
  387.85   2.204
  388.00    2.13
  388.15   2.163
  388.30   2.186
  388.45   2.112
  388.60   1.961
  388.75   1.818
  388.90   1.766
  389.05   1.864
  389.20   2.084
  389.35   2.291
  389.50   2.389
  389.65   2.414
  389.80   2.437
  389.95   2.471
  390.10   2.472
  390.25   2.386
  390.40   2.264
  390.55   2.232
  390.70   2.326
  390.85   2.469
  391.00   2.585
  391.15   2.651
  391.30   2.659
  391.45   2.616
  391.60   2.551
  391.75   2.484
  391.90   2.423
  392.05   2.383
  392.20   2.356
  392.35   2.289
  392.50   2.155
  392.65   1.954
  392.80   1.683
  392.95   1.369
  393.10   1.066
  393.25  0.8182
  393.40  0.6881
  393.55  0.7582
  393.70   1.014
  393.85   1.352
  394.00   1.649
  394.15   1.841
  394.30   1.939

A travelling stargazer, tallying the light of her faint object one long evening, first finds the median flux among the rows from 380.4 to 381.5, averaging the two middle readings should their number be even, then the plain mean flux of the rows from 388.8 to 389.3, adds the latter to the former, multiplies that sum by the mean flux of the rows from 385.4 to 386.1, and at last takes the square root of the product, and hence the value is 3.2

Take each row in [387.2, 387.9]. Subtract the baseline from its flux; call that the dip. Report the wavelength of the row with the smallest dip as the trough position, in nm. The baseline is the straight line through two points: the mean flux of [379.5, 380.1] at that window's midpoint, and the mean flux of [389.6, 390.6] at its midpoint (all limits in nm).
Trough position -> 387.85 nm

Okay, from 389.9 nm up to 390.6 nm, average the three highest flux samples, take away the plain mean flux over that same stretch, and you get 0.08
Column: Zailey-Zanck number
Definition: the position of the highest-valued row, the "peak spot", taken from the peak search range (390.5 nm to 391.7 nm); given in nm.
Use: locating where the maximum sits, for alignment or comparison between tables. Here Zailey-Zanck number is 391.30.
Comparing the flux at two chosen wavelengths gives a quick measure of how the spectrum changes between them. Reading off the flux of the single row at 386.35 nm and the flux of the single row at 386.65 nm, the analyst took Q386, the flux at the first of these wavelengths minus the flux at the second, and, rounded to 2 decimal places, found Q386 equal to -0.19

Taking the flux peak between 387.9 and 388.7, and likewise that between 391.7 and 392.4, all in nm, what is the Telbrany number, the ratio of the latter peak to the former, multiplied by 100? 114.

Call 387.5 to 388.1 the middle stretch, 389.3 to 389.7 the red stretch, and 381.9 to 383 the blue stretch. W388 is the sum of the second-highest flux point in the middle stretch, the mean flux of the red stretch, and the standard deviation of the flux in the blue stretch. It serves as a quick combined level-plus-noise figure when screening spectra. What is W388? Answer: 4.9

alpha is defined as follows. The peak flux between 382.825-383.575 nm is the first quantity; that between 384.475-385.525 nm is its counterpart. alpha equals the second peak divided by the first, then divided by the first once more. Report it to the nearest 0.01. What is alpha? 0.96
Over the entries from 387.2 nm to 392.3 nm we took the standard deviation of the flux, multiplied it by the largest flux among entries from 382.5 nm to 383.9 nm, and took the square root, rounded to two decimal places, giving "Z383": 0.64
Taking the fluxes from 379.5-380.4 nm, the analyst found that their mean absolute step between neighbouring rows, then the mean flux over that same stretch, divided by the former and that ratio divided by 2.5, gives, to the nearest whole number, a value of 7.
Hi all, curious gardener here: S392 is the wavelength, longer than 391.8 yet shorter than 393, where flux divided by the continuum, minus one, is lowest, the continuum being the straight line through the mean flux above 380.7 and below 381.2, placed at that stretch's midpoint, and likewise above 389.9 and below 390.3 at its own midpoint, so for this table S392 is 392.95 nm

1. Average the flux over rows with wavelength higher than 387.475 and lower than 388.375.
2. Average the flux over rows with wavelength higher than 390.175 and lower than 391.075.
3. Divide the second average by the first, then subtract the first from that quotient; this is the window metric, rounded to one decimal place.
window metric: -1.2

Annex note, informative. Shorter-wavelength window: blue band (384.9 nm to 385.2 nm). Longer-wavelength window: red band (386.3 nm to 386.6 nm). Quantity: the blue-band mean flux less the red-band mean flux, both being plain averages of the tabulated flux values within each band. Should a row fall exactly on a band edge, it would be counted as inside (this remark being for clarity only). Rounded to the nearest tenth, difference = 0.1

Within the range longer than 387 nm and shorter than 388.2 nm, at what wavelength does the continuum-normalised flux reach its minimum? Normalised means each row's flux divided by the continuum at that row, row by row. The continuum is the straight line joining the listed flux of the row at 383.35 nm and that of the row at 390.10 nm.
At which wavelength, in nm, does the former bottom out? 388.00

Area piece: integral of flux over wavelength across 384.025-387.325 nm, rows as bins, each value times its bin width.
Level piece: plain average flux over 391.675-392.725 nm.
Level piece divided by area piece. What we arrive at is 0.30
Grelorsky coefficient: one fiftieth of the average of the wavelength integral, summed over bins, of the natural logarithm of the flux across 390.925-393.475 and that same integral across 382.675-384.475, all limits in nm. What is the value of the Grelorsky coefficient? 0.025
